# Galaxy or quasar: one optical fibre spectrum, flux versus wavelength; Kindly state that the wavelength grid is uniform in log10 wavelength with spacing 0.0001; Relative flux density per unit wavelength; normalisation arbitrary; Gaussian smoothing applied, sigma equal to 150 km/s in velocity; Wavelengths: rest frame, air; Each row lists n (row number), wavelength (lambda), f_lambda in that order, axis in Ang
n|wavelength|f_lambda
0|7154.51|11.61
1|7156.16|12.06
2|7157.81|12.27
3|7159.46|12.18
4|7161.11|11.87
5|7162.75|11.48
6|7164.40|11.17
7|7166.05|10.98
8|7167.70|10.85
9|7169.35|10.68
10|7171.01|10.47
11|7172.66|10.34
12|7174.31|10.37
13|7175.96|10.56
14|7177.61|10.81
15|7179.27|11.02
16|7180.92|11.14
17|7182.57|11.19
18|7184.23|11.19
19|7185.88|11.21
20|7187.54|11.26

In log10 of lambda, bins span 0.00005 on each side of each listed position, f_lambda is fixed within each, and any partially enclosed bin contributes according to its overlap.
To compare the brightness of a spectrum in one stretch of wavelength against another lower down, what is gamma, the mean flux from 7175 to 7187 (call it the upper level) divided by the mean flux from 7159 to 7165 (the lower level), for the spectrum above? 0.94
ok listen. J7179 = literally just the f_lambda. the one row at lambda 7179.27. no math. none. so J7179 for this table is 11.02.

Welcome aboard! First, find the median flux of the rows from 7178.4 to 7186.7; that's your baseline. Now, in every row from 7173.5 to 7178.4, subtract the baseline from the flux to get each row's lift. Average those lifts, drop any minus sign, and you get 0.61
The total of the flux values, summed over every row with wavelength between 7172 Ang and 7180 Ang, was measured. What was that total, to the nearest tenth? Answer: 53.1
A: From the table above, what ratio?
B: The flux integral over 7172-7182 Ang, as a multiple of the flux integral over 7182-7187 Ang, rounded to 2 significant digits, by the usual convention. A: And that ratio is 1.9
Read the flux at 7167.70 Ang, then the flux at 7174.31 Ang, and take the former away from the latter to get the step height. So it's -0.48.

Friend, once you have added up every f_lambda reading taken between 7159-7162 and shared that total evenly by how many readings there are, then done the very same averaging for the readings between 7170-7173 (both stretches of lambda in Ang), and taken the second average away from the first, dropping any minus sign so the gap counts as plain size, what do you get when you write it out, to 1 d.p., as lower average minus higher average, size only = 1.6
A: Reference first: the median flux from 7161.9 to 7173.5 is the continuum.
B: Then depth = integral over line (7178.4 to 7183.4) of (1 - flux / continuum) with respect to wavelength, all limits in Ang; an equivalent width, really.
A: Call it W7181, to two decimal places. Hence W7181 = -0.12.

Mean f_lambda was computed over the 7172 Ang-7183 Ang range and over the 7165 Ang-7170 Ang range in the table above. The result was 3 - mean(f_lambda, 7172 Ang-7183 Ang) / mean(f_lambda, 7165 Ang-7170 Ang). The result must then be 2.01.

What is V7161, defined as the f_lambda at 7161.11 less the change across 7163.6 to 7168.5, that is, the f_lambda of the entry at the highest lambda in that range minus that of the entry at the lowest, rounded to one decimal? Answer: 12.2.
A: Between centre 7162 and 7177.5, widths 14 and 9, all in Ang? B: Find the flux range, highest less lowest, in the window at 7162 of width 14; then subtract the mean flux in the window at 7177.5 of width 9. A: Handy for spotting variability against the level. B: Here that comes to -9.4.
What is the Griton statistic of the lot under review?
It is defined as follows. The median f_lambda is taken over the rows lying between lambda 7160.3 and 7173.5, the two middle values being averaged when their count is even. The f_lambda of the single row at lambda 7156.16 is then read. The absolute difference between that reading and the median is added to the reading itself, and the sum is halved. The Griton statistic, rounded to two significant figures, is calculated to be 6.6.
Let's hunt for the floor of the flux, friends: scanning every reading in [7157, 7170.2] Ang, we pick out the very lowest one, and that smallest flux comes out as 10.68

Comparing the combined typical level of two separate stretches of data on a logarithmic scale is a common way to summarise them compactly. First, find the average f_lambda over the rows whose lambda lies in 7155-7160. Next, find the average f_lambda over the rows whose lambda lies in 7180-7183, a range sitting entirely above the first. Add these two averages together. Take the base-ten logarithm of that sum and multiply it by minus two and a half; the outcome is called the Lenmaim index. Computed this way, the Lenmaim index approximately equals -3.42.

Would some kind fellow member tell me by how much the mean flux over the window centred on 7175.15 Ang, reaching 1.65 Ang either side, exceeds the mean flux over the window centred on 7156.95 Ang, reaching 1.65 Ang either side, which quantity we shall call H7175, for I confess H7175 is -1.7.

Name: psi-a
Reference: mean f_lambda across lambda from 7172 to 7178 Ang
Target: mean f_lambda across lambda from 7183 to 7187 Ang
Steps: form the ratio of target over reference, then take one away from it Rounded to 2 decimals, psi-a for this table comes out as 0.06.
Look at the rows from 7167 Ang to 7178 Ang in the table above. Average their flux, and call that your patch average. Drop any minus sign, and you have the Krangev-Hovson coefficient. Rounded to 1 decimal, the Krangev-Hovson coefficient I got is 10.6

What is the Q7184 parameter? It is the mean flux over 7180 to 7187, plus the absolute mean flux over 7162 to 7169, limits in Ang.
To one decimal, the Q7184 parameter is 22.3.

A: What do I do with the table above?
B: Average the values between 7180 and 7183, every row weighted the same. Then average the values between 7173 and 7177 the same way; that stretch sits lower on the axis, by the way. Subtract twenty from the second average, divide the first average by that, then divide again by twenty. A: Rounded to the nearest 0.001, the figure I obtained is -0.059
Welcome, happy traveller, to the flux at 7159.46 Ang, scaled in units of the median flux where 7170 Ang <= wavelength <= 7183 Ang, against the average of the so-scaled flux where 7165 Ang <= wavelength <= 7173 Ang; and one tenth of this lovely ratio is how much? 0.114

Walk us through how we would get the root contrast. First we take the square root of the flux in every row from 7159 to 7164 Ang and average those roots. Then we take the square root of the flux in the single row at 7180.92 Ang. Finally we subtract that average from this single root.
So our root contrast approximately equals -0.10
